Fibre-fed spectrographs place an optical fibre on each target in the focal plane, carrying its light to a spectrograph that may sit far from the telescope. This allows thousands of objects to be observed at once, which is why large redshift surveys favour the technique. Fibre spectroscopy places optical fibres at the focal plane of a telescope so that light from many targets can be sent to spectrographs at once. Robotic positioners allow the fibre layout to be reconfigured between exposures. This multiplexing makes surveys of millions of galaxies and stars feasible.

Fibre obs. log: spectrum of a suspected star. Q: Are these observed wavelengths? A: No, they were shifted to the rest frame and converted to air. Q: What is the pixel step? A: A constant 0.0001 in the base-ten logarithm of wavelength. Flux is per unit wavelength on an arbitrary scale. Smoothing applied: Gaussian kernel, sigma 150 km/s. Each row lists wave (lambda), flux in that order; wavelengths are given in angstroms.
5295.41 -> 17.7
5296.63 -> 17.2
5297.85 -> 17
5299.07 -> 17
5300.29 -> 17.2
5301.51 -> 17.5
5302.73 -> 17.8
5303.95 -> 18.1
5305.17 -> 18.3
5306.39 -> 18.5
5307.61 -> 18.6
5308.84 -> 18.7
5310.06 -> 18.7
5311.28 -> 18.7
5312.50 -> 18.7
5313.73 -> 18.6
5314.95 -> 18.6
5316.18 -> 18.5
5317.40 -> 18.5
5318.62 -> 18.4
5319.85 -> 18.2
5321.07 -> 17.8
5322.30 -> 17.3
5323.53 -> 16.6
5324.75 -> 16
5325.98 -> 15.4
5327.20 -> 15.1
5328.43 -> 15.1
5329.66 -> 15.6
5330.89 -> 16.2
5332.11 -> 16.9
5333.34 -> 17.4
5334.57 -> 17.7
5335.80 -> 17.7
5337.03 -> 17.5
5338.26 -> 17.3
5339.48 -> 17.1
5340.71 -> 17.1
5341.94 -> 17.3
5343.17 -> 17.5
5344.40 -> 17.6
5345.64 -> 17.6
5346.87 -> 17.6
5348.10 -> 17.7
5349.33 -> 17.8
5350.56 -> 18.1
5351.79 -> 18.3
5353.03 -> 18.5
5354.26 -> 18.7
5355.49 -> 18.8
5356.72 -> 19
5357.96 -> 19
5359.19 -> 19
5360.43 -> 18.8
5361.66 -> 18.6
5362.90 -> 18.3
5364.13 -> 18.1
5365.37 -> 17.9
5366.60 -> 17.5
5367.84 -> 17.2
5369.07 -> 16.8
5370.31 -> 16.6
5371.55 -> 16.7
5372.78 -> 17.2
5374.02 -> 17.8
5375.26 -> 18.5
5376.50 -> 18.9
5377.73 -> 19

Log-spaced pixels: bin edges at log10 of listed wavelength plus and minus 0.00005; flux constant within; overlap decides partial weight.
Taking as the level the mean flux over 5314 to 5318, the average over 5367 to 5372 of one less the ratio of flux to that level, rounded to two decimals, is 0.09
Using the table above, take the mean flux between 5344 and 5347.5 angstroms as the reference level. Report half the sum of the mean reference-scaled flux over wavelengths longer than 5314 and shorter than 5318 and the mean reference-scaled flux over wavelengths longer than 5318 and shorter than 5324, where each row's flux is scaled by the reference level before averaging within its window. 1.03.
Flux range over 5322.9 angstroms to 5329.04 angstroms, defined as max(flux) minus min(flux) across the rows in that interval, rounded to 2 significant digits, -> 1.5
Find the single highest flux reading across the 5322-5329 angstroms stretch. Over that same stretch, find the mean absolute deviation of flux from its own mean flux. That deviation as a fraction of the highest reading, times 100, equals 4.1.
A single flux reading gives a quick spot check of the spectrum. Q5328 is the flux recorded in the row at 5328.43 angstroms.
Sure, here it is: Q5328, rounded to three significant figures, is 15.1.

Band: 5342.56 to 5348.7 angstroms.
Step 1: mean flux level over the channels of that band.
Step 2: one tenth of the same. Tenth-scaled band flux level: 1.76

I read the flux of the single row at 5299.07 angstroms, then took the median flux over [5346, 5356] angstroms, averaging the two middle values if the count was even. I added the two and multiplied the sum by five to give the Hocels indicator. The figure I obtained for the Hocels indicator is 176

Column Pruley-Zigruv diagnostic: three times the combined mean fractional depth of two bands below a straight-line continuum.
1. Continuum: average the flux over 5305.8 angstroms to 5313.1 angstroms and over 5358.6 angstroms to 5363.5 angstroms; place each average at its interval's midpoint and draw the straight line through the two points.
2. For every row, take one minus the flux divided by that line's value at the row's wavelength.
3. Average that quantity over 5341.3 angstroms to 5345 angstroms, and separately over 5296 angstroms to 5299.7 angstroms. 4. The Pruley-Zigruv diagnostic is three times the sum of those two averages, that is 0.45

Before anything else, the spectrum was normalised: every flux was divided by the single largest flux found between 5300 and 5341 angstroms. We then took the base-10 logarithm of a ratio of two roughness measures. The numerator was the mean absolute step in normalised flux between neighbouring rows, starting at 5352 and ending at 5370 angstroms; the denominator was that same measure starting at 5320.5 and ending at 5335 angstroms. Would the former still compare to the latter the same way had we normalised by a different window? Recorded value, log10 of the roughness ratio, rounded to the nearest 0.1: -0.4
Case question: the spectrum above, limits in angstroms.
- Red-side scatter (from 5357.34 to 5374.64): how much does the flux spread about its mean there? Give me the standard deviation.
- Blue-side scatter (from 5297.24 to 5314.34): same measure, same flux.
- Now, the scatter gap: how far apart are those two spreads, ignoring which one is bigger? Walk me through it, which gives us 0.2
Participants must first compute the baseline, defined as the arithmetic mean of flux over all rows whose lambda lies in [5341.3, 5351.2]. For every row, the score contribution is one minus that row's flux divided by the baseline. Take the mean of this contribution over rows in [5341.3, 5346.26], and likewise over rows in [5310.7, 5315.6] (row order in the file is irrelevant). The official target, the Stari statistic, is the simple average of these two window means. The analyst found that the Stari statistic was -0.024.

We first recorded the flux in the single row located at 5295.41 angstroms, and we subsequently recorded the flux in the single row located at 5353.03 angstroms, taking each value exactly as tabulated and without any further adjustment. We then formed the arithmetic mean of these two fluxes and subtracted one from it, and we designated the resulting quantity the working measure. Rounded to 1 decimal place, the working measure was 17.1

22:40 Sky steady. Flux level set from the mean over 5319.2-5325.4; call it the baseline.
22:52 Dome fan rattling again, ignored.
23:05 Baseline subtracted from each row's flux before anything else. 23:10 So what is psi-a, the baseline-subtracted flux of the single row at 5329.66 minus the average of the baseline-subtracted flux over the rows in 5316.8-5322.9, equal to -2.4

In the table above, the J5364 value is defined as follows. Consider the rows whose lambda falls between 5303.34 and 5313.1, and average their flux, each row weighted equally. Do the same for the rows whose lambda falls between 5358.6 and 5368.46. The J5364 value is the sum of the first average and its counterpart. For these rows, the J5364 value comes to 36.7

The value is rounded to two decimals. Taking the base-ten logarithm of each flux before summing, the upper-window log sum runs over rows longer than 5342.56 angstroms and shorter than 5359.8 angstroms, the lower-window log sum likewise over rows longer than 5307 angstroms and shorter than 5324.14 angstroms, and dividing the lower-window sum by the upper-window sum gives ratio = 1.00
